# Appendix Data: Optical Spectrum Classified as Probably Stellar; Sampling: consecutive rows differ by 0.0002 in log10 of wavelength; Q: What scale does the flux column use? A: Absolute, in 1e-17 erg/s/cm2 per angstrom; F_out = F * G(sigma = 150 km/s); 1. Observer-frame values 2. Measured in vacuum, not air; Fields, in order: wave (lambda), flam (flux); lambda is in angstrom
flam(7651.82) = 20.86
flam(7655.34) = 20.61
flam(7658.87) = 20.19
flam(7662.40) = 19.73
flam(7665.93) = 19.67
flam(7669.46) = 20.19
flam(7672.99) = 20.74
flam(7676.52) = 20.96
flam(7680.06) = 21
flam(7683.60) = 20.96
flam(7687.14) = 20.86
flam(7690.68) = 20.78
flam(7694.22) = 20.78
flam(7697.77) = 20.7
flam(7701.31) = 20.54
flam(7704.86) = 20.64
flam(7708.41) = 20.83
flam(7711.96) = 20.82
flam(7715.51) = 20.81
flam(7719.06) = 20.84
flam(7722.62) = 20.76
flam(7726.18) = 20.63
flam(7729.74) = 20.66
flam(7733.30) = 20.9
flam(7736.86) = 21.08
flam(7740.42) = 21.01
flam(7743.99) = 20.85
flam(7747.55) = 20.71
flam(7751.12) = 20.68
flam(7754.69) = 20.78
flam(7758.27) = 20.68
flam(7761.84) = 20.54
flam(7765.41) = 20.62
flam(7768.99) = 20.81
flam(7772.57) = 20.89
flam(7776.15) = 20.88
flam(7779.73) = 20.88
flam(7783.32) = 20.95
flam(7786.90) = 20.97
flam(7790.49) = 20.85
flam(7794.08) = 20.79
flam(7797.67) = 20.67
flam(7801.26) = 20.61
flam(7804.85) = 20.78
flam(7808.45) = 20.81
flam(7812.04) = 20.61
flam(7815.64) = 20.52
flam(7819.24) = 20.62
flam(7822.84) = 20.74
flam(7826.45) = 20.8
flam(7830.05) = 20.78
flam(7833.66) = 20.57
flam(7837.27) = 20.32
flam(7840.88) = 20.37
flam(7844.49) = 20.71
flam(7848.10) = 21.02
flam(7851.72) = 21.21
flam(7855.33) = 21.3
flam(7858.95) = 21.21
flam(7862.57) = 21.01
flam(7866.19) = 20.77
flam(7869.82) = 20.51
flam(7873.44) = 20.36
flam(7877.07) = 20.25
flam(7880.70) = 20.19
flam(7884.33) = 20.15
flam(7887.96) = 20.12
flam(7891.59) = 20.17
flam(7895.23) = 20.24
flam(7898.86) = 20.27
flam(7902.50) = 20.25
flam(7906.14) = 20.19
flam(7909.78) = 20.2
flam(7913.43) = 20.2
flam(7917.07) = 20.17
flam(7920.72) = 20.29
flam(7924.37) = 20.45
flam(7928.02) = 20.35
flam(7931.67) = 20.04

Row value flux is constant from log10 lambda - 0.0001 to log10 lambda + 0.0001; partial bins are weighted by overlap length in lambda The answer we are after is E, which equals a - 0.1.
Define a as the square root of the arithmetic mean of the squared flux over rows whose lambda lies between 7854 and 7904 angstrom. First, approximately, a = 20.5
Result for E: 20.4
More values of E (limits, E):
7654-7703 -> 20.5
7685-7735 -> 20.7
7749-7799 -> 20.7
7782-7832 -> 20.7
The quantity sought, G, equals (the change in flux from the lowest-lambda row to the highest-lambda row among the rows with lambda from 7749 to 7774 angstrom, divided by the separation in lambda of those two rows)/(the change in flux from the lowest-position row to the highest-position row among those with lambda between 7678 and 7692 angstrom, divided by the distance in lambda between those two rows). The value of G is -0.5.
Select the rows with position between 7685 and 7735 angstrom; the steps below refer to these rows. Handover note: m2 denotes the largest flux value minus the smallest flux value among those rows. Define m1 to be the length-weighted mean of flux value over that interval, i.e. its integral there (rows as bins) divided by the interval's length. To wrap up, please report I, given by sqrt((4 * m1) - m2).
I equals 9.09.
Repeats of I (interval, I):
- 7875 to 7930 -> 8.98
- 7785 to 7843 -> 9.06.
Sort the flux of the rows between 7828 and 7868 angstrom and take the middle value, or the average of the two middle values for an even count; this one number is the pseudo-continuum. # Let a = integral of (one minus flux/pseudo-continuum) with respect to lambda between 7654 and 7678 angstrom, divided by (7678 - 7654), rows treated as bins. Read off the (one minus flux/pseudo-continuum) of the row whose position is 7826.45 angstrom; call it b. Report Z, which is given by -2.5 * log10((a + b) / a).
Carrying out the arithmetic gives 0.0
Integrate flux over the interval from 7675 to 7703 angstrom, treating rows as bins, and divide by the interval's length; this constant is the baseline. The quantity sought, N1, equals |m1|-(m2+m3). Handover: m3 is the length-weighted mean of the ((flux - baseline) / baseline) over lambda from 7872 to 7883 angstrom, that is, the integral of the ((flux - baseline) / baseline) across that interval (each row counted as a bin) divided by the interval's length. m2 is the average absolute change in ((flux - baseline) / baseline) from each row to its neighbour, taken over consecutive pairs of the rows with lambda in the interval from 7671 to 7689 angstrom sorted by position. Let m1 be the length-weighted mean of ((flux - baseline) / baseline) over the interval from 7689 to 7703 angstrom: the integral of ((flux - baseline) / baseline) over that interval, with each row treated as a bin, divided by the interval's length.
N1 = 0.028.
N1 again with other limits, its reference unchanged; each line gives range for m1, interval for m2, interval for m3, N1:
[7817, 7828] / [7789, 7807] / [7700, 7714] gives 0.005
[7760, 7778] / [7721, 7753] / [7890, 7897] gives 0.027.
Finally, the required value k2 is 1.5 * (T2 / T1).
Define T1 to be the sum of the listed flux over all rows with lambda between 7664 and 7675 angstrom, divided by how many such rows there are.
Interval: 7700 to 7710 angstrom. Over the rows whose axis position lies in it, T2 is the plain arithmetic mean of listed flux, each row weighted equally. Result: 1.535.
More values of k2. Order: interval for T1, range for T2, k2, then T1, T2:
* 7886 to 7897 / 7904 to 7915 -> 1.501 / 20.2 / 20.2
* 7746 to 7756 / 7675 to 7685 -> 1.518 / 20.7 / 21.0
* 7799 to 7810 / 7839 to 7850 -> 1.498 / 20.7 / 20.7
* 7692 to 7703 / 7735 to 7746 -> 1.522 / 20.7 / 21.0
